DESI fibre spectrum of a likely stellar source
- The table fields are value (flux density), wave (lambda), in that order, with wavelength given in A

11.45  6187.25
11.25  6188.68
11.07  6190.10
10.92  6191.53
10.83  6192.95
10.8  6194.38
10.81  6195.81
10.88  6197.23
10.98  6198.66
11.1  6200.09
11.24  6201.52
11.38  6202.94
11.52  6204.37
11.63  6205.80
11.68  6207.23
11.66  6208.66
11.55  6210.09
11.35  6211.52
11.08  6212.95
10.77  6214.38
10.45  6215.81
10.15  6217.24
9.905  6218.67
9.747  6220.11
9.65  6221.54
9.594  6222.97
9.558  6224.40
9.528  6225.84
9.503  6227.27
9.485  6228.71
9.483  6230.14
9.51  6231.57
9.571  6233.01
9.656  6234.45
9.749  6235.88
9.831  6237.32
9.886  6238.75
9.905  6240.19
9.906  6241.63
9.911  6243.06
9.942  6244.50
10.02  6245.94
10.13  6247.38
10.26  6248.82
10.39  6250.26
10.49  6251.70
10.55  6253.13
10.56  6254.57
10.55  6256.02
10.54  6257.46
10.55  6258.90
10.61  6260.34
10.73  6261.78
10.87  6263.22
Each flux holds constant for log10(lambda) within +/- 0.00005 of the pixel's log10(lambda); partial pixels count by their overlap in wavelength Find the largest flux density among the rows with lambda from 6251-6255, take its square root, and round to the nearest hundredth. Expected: 3.25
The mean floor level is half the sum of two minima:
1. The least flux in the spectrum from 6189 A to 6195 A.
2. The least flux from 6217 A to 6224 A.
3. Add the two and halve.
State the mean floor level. 10.2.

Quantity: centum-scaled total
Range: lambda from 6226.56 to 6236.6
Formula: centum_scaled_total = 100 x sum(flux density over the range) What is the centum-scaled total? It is 6696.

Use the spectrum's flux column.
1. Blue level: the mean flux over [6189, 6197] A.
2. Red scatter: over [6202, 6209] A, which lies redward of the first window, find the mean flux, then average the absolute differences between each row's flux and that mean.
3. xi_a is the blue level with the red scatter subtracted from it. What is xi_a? 10.8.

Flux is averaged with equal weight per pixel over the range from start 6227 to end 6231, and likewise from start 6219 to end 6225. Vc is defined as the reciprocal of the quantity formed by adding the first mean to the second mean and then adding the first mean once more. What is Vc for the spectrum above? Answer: 0.0349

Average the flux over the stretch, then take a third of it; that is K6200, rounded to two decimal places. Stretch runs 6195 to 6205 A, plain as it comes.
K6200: 3.71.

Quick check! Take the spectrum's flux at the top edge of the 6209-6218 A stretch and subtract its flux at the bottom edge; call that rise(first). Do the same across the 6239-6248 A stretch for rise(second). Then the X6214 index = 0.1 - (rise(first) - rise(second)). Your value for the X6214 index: 1.7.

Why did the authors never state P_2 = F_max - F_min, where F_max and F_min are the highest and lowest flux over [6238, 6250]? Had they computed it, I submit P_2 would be 0.37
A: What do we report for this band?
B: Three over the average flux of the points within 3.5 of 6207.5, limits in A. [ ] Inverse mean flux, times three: 0.26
